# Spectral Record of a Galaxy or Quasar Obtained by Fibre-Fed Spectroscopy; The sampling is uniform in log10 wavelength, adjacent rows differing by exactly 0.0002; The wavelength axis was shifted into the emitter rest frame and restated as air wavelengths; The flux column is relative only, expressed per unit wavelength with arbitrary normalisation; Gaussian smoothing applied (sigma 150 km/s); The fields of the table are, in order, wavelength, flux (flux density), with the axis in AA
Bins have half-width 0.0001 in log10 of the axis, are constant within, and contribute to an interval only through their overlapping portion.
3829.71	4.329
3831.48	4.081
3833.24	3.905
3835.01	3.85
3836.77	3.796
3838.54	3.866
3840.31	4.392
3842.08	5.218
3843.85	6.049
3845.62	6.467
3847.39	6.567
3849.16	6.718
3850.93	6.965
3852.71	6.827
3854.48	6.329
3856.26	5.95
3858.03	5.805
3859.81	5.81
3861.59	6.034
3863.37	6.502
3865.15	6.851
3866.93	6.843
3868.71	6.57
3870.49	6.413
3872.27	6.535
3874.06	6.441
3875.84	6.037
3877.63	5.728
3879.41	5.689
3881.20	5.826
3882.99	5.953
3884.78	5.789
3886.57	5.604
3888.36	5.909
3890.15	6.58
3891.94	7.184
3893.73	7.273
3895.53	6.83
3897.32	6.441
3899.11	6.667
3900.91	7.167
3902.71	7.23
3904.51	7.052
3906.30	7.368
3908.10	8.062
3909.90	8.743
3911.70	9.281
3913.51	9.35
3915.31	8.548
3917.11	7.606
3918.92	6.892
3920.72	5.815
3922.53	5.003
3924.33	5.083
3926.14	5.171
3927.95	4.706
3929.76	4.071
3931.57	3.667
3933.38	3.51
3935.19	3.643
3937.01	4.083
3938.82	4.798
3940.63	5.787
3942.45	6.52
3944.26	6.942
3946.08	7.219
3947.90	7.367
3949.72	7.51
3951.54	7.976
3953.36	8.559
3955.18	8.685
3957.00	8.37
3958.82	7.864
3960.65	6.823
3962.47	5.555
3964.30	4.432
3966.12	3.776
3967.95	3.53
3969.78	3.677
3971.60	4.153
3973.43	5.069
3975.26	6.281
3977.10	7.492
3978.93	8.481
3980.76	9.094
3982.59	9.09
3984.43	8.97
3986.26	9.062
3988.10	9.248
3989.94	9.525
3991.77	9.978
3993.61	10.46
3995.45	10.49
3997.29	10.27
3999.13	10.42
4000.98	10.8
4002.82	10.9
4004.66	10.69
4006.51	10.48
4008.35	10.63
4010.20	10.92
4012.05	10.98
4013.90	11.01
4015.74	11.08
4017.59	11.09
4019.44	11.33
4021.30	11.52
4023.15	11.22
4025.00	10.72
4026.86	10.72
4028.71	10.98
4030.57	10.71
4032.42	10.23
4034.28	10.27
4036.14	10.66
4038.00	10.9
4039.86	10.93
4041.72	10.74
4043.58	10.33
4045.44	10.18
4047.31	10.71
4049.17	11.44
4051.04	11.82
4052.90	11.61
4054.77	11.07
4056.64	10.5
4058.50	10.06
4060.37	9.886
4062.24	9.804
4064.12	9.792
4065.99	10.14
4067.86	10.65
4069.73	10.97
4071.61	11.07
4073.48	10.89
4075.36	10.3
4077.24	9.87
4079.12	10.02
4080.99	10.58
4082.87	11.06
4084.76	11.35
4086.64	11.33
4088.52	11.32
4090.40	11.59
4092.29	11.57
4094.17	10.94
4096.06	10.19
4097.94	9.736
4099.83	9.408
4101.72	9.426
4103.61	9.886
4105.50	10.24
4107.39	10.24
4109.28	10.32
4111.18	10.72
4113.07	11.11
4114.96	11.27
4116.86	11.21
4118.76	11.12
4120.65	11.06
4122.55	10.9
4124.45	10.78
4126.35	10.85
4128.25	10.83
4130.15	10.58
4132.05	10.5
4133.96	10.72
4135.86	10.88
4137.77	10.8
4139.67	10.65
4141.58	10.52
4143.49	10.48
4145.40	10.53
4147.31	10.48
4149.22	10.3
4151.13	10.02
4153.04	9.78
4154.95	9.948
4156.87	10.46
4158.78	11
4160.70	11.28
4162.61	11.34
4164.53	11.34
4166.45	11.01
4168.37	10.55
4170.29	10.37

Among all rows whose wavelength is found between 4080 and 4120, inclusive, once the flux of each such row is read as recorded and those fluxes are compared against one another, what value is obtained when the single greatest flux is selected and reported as 11.59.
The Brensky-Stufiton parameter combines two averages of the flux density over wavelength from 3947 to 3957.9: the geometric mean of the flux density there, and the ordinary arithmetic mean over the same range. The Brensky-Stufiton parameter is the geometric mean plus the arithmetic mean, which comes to 16.1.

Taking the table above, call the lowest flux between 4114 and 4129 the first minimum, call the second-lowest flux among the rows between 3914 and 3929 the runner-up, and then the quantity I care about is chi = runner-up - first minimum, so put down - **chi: -5.8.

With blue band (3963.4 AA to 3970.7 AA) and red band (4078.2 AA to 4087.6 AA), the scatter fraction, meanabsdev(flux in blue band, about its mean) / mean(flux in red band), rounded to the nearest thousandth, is 0.027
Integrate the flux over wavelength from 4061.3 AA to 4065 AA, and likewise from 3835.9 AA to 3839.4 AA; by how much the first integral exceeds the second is 23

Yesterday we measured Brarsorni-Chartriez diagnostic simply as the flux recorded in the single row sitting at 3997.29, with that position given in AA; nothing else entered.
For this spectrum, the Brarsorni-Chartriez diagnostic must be 10.27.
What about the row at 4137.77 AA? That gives 10.8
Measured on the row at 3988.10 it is 9.248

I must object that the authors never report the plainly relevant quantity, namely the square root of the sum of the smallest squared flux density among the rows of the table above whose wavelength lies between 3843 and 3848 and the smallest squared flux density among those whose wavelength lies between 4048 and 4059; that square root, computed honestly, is 11.7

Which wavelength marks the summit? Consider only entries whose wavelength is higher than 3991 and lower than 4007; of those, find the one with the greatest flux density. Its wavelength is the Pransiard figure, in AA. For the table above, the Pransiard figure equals 4002.82 AA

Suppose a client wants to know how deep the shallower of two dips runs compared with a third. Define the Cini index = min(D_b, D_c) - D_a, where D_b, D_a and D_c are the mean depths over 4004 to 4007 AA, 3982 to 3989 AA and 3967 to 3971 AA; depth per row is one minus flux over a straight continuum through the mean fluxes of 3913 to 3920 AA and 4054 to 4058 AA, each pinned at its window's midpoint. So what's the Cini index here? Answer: -0.11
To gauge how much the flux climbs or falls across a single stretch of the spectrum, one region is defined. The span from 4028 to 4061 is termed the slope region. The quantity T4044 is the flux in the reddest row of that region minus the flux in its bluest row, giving -1.1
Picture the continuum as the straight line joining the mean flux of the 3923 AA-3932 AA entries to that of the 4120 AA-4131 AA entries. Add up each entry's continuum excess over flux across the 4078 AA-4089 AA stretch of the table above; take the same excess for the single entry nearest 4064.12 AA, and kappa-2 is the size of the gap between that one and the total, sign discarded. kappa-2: 7.7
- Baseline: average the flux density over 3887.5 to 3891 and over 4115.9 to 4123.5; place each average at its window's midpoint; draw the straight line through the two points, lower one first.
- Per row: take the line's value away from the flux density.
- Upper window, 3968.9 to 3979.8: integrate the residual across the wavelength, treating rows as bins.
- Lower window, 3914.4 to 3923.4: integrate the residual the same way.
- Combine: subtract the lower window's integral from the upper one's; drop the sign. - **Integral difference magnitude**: 23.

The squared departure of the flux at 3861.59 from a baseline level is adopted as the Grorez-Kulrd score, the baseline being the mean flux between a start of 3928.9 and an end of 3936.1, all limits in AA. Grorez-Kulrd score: 5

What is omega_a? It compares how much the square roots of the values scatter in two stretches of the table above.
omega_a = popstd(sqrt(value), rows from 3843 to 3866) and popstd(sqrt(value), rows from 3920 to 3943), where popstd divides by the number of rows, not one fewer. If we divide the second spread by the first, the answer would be 2.6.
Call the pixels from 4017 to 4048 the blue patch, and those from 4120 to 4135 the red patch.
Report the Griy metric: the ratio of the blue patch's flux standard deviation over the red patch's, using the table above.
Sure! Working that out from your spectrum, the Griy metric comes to 2.2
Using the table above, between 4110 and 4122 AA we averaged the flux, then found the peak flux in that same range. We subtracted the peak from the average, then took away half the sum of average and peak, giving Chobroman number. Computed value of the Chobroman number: -11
